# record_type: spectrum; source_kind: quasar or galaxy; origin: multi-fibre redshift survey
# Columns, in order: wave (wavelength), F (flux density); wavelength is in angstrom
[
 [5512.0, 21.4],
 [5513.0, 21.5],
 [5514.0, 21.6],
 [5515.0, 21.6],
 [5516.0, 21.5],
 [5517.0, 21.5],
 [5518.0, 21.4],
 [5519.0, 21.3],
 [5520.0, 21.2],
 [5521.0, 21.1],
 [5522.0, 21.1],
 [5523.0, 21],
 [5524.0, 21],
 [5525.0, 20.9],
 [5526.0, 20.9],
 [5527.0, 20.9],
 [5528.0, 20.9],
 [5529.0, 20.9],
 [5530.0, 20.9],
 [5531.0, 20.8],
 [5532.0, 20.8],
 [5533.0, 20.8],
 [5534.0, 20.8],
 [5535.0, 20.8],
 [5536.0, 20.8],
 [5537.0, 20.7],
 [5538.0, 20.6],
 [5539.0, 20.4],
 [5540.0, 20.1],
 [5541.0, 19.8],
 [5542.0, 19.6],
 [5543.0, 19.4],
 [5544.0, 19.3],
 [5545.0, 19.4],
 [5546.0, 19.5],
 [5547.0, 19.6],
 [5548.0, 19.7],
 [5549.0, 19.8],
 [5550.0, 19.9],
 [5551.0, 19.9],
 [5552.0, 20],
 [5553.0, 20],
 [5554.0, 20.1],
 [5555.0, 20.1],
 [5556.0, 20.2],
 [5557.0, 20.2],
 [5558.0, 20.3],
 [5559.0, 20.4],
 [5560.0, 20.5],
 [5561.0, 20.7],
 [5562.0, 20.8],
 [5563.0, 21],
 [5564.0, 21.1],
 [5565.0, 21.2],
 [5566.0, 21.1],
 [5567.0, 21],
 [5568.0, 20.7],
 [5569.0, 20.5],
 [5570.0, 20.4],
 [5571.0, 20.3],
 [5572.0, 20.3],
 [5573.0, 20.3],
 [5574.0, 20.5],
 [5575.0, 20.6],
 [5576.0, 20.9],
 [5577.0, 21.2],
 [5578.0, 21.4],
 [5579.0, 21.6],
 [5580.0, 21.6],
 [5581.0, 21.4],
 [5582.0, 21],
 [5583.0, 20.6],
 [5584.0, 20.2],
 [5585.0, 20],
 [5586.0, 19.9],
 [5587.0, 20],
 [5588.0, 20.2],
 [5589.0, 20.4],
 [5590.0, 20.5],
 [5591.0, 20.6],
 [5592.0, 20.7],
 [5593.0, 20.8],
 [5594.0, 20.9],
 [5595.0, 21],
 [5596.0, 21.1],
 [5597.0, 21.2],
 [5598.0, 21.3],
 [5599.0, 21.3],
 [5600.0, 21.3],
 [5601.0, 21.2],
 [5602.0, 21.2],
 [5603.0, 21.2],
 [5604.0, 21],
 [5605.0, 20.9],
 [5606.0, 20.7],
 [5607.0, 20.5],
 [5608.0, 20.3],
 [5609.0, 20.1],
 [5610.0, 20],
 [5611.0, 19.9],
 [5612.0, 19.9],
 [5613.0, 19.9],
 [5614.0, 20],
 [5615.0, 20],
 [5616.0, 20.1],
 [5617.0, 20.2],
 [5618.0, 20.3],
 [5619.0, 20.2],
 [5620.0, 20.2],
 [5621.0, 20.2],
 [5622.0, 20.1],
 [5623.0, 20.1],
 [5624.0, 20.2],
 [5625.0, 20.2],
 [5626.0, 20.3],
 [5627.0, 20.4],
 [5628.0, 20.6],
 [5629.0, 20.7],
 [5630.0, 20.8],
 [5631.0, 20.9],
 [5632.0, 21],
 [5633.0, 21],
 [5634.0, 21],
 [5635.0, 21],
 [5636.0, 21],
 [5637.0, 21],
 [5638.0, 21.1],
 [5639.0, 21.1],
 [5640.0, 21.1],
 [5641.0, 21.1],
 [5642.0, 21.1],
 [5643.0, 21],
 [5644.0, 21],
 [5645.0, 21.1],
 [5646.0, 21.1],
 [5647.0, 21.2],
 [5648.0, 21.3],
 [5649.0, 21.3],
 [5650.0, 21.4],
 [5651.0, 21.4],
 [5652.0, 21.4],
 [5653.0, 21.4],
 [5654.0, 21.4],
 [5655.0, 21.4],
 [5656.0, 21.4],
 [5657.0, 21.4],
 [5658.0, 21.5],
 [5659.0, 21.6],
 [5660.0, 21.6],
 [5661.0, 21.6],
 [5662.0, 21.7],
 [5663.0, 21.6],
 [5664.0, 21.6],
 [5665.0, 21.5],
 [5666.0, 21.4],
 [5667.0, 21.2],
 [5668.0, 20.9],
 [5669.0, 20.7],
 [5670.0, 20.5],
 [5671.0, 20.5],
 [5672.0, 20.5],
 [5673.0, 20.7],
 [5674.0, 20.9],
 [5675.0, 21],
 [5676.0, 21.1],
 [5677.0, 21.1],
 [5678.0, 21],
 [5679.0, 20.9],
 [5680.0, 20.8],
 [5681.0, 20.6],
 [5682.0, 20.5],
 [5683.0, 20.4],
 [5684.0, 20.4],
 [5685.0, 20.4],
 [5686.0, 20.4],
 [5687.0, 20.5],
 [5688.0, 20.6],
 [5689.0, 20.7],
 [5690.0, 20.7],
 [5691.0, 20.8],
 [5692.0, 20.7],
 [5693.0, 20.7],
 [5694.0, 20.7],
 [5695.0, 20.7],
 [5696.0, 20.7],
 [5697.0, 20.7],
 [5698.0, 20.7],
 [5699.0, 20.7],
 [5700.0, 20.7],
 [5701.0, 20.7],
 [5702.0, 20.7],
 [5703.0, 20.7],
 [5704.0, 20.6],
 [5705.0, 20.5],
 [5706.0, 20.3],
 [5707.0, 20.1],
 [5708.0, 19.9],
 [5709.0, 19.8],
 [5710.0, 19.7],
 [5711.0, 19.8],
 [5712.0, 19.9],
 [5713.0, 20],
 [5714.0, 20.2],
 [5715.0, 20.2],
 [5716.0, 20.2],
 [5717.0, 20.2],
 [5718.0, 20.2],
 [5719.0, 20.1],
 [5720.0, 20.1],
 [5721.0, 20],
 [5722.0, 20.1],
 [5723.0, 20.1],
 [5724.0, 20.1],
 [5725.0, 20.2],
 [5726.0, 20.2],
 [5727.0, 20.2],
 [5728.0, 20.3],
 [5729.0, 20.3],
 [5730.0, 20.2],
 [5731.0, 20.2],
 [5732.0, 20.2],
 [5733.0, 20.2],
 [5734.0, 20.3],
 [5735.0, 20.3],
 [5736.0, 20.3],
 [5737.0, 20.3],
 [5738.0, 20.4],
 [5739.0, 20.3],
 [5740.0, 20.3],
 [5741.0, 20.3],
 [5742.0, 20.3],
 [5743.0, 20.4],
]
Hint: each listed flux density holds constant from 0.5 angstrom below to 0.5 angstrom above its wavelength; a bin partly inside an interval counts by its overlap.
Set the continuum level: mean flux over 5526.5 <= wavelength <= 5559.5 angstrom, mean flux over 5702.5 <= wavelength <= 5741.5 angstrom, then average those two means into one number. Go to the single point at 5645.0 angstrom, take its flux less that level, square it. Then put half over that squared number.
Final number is 0.6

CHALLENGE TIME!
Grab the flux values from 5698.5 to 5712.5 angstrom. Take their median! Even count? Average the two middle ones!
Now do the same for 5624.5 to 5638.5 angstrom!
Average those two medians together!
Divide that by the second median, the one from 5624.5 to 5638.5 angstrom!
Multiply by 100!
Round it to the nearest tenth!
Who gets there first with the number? 98.7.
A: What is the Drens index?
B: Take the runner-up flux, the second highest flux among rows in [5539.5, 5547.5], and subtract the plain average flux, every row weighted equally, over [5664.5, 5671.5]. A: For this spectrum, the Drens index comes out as -1.2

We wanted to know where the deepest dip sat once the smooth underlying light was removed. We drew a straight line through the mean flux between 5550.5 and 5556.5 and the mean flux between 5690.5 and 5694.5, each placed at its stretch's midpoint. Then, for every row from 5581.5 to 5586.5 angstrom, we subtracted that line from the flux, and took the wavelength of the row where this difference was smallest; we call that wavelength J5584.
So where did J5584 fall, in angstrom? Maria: 5586.0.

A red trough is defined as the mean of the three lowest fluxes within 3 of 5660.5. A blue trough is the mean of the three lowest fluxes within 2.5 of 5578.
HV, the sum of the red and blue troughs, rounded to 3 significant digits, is 42.7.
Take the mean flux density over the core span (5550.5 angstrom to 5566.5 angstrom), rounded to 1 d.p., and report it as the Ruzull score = 20.5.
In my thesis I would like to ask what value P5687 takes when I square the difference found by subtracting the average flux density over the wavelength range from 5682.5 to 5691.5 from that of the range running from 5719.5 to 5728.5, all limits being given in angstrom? 0.16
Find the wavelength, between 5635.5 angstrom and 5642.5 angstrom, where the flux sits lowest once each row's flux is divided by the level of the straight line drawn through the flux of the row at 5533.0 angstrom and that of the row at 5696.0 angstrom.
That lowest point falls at 5636.0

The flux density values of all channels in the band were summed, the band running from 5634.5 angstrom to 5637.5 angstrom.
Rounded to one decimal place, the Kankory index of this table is 63.0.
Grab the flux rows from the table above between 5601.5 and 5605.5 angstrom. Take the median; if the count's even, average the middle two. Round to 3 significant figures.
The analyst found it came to 21.1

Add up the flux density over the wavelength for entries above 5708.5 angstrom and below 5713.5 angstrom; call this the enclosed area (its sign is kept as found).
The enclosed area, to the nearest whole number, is 99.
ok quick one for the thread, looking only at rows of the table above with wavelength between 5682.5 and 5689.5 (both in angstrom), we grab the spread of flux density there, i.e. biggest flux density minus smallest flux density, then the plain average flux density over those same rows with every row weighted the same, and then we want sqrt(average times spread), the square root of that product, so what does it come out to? 2.5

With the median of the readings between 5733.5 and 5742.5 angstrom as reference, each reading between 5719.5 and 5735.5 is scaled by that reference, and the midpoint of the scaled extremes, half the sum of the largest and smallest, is 0.99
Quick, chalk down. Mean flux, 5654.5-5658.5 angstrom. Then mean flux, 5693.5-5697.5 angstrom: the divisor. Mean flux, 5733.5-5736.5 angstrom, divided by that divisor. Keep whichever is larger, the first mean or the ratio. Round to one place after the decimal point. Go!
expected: 21.4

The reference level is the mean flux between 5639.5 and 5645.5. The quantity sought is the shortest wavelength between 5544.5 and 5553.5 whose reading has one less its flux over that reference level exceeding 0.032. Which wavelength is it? 5545.0 angstrom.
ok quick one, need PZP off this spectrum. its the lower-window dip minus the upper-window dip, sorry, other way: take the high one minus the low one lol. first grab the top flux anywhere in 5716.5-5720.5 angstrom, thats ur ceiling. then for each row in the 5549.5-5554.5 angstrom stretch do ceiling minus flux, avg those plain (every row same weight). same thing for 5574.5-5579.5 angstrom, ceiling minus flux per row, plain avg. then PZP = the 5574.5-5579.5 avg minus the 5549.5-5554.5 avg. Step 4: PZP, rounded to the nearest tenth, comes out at -1.2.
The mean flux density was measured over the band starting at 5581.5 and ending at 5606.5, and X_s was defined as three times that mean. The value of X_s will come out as 62.3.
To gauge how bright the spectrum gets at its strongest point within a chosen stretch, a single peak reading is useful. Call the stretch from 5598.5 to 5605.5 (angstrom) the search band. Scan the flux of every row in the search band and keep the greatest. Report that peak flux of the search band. 21.3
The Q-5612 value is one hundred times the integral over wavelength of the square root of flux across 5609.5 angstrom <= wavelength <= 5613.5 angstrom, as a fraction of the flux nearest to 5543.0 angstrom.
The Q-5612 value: 92.0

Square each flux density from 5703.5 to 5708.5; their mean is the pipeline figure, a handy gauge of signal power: 411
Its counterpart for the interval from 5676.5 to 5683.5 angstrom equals 431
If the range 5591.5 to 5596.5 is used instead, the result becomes 437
